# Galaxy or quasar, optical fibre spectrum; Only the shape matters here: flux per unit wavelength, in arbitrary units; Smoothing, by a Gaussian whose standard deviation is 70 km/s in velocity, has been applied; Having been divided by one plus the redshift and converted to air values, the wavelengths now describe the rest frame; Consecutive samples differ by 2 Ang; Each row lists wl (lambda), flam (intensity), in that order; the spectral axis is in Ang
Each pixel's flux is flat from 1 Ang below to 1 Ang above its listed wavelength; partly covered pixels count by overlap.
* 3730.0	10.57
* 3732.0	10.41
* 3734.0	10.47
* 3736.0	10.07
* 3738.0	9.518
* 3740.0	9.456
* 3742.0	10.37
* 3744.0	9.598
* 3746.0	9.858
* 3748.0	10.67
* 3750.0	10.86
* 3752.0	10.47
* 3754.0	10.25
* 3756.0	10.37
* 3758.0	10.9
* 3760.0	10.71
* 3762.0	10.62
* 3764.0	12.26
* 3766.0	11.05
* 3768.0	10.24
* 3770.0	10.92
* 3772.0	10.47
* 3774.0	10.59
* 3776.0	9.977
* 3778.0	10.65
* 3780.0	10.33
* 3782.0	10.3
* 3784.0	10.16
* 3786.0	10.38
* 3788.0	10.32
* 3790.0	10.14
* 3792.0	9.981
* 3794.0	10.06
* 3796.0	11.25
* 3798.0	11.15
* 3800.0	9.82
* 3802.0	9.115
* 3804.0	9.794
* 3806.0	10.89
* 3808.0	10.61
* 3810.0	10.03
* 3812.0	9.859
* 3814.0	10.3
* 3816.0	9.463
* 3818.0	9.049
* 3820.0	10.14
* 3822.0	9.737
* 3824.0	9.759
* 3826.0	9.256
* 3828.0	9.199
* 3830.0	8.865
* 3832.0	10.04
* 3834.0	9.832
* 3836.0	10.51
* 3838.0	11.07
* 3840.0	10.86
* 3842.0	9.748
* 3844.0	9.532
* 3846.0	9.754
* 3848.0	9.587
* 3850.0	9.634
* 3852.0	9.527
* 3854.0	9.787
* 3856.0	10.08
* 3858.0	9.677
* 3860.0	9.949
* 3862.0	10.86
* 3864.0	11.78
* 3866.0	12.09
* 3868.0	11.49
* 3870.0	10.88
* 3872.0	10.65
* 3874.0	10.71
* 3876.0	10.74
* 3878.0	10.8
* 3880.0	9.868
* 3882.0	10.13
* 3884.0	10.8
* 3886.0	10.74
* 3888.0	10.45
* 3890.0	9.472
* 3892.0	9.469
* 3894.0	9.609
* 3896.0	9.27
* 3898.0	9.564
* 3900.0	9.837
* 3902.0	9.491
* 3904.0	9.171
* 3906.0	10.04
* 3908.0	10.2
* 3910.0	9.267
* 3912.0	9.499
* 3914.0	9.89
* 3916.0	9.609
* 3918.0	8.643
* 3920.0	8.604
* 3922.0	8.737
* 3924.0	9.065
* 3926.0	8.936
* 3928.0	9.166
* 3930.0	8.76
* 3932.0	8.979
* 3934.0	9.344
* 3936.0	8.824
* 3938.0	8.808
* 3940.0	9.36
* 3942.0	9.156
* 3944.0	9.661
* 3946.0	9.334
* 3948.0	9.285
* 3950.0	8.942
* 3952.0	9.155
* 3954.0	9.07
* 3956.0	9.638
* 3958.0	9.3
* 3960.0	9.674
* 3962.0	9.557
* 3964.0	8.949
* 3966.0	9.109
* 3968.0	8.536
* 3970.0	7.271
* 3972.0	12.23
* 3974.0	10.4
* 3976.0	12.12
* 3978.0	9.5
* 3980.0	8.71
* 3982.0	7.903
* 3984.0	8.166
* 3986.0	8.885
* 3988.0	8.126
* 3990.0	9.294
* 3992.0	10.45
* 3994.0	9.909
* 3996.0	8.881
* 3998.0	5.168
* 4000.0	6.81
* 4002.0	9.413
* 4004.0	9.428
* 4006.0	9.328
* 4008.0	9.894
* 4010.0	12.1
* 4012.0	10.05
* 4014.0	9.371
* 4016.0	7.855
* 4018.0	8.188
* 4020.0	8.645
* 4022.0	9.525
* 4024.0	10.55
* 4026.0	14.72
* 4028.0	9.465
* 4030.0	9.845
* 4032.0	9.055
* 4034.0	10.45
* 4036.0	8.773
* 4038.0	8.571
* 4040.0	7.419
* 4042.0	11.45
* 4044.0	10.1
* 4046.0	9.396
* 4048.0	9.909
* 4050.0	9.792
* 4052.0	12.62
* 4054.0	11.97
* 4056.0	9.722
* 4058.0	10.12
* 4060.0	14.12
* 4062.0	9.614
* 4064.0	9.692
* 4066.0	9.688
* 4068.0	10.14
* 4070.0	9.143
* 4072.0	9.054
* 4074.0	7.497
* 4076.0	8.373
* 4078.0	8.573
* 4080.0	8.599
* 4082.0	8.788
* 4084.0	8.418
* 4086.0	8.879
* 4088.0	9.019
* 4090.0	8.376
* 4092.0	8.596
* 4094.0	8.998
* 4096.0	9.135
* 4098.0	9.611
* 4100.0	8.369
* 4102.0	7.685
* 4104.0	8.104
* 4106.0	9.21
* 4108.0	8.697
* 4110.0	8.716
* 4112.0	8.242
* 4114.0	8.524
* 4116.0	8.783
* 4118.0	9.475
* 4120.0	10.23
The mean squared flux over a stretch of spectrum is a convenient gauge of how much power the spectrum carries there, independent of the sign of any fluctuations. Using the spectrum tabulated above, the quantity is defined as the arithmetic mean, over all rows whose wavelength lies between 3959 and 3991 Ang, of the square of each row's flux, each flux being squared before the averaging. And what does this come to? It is 88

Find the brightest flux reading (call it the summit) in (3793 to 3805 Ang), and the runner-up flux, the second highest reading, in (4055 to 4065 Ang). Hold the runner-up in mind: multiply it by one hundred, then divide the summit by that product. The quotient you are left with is 0.0111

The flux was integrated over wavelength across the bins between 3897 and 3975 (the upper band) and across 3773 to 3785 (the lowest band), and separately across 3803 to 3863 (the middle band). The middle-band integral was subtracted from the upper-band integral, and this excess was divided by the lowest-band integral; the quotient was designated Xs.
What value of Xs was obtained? 1.1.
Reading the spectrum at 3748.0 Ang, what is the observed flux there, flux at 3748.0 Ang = 10.67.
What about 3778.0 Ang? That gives 10.65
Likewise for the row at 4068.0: 10.14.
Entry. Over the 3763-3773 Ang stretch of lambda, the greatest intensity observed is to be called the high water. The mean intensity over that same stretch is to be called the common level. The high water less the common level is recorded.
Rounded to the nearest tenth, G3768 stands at 1.3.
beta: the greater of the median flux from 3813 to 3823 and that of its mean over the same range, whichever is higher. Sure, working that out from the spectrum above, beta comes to 9.7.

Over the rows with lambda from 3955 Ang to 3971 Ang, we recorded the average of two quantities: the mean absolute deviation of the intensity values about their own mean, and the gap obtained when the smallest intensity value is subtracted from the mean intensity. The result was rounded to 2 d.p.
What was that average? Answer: 1.15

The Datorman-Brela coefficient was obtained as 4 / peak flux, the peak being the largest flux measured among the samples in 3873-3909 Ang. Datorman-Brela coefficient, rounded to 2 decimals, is 0.37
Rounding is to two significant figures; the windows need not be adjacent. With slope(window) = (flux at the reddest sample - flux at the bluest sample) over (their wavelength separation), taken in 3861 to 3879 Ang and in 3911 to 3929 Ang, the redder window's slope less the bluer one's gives -0.017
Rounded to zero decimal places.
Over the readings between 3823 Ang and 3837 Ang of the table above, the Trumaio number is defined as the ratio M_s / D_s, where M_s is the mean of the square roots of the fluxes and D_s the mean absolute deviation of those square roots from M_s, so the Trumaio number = 42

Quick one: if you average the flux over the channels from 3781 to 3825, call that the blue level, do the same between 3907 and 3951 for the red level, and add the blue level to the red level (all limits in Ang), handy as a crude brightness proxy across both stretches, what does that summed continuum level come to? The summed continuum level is 19.29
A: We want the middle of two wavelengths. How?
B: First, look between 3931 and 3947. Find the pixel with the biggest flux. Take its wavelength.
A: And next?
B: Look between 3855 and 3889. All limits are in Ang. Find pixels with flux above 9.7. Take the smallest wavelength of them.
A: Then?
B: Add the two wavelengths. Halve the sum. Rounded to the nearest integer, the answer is 3900 Ang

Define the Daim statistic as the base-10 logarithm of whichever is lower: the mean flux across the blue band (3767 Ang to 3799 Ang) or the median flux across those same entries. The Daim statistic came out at 1.01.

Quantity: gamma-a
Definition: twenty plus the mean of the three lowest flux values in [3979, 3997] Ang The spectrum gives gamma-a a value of 28.1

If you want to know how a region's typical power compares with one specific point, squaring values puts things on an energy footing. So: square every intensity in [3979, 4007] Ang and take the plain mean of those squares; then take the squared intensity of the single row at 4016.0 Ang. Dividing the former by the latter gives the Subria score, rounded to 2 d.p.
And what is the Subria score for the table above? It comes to 1.23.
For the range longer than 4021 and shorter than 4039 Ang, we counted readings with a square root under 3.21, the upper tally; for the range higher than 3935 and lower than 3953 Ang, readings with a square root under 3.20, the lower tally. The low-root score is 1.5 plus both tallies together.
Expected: 16.5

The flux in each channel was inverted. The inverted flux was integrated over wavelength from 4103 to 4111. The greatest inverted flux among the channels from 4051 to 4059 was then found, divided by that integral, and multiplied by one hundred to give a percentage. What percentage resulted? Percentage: 11.1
